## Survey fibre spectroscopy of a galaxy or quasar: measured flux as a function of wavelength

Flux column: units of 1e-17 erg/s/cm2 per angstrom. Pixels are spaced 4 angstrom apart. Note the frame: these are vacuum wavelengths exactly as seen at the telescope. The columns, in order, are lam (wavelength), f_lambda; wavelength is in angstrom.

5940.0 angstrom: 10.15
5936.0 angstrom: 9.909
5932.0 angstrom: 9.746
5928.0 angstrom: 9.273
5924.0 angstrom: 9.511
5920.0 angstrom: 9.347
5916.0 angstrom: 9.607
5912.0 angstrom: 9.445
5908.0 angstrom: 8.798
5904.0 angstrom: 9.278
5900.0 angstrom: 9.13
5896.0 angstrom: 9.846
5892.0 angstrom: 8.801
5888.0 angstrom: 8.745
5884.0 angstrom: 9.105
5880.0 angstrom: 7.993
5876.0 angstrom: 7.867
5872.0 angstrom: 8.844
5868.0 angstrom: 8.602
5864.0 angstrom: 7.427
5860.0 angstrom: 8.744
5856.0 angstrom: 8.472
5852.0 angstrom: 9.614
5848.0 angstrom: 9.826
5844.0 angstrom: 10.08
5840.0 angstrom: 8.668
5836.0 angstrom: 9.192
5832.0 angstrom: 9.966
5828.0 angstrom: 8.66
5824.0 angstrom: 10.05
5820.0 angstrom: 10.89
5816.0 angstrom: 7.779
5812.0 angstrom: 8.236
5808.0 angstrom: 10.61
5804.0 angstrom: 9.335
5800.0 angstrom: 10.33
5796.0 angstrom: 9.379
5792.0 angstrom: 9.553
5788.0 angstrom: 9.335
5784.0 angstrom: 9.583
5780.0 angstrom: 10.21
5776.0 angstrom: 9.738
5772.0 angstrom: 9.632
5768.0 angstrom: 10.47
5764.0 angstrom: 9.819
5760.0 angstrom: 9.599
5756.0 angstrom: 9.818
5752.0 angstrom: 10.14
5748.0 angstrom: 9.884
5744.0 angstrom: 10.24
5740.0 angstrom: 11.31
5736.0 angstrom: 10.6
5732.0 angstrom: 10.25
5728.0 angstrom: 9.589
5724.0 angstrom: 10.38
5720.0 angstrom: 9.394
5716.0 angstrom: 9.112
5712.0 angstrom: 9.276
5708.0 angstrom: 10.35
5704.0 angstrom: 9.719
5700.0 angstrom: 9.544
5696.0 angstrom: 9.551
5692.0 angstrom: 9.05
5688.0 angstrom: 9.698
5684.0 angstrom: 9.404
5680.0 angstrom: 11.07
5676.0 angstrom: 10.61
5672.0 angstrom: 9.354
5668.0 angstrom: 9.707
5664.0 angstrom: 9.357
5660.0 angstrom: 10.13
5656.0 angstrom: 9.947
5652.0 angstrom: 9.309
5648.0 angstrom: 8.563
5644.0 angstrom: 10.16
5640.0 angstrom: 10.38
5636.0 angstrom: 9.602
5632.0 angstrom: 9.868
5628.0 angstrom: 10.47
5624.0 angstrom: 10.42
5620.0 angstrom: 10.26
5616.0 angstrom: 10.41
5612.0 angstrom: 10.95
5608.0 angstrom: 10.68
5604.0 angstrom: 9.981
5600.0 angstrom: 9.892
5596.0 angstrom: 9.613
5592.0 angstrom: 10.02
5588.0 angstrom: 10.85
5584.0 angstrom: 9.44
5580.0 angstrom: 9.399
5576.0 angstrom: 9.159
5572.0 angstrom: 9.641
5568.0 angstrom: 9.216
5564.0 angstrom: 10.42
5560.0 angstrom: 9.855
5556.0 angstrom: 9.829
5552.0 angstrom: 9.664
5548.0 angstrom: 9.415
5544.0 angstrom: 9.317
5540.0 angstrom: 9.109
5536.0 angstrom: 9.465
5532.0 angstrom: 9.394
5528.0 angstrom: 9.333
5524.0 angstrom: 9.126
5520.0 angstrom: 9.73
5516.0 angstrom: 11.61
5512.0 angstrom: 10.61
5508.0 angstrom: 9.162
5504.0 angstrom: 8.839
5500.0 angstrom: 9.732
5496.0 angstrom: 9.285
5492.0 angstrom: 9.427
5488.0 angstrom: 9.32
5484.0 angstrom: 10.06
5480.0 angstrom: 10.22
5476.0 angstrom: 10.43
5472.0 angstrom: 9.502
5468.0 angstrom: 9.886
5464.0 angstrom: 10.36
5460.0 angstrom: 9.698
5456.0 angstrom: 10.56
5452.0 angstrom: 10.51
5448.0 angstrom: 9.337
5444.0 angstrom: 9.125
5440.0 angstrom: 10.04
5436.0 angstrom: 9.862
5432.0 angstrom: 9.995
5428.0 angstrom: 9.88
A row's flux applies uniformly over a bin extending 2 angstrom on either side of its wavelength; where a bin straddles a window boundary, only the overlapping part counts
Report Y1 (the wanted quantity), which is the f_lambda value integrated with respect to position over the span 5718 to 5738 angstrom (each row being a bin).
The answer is 201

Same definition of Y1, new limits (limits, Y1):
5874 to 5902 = 246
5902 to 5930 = 261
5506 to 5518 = 126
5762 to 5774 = 120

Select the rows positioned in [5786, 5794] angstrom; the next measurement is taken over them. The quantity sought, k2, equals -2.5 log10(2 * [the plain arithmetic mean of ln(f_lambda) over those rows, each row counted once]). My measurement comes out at -1.63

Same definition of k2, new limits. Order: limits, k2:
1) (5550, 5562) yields -1.65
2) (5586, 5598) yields -1.67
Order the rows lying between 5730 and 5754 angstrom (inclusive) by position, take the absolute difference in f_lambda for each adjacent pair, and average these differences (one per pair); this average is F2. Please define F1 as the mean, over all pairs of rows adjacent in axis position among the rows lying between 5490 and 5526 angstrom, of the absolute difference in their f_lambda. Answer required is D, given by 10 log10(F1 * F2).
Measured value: -3.4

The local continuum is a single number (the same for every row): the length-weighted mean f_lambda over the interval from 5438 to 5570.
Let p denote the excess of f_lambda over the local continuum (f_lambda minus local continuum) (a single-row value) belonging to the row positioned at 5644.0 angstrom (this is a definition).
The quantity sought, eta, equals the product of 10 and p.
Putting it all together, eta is 4.1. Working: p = 0.4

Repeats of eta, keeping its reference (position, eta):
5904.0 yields -4.7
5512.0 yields 8.6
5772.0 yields -1.1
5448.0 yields -4.1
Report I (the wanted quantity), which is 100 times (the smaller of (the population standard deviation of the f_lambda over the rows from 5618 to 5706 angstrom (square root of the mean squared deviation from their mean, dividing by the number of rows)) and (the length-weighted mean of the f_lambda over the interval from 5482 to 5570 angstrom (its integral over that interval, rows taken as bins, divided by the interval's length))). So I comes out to 56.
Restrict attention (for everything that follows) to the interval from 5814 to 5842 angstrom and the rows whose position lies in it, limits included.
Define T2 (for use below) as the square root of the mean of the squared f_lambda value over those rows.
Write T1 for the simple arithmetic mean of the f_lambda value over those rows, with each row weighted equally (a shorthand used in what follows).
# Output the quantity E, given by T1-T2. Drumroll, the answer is -0.0510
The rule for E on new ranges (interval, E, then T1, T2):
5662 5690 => -0.0201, 9.9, 9.91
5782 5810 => -0.0119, 9.7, 9.74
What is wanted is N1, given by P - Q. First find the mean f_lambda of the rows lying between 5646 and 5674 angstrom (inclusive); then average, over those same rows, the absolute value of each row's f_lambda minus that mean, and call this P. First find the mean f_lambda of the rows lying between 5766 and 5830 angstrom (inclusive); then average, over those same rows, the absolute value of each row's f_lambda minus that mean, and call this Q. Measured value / -0.25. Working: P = 0.38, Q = 0.629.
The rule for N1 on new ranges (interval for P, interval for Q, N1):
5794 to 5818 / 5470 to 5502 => 0.48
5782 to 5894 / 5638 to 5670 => 0.24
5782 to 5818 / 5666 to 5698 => 0.09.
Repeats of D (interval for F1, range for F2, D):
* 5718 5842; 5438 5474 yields -3.4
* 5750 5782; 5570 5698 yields -6.6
